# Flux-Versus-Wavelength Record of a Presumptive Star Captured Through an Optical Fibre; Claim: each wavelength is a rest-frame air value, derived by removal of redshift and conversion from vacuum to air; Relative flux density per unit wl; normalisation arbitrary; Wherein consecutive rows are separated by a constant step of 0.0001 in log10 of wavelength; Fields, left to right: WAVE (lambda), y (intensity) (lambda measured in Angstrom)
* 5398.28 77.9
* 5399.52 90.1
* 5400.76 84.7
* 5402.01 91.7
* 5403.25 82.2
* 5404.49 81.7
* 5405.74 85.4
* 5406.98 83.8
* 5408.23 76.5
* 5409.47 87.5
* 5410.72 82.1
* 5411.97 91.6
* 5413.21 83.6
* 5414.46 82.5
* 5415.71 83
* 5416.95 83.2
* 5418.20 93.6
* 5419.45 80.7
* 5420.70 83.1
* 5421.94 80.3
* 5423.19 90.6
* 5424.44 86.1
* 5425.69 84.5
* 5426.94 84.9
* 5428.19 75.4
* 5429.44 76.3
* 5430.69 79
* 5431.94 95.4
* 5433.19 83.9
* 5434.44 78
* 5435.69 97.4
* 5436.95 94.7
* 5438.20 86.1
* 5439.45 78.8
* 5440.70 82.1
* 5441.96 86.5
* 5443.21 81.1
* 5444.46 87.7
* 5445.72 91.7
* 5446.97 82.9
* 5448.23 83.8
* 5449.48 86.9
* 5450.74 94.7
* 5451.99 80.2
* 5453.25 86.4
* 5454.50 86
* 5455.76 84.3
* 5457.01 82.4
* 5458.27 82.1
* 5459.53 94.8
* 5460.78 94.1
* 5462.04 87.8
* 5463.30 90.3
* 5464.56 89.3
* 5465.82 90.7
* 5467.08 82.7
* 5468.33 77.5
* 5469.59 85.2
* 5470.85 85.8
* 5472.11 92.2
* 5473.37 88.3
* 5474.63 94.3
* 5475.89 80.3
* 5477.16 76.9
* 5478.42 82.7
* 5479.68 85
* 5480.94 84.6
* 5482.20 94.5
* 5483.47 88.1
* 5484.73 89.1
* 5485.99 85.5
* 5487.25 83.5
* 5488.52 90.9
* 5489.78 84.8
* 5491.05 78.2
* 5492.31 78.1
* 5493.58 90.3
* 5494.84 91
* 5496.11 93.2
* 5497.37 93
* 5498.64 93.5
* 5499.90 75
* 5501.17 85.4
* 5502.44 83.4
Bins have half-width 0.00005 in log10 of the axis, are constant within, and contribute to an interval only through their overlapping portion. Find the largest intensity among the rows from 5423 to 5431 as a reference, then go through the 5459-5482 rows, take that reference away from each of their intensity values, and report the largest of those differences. 4.2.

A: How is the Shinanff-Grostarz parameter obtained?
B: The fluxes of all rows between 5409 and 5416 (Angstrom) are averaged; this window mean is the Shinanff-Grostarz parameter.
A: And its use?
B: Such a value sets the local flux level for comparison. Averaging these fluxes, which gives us 85.0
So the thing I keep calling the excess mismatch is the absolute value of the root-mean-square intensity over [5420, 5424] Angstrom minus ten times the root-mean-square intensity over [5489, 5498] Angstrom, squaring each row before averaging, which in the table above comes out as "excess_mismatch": 787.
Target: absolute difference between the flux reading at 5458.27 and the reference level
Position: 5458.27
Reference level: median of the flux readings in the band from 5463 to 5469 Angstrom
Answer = 7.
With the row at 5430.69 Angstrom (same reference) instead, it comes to 10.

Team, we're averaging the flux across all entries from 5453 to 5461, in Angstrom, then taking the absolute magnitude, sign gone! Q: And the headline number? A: 87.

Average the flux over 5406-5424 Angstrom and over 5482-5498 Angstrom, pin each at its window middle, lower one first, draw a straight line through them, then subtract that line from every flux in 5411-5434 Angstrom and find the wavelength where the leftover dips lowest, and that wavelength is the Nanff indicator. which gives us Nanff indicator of 5428.19 Angstrom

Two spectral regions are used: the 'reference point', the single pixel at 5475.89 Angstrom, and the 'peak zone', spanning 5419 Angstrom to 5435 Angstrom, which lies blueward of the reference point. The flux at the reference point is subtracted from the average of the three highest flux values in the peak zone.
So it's 10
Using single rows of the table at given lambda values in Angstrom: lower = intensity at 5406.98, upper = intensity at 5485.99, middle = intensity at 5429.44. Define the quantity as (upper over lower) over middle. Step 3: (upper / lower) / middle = 0.0134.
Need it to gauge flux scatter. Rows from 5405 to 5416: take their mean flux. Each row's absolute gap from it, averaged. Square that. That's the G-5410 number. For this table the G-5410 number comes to 8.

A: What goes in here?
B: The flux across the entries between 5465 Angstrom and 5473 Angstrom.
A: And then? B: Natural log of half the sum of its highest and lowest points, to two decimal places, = 4.44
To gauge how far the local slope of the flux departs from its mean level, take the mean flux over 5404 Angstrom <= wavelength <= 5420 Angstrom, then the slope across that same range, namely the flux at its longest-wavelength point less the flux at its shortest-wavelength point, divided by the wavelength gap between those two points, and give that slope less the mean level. -84.3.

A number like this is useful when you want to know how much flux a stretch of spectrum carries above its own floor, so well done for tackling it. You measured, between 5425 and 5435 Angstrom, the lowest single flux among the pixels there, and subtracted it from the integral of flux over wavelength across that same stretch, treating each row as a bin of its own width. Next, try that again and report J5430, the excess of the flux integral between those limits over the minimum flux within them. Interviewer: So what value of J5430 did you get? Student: 747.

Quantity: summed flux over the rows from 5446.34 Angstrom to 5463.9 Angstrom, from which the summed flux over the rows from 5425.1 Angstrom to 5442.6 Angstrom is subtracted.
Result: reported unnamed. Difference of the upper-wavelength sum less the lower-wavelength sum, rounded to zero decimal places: 34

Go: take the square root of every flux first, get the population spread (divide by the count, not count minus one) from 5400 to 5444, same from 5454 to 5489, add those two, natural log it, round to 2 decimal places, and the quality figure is -0.59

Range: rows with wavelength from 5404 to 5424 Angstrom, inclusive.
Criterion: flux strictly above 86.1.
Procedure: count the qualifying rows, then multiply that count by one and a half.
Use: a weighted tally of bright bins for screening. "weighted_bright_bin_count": 6.0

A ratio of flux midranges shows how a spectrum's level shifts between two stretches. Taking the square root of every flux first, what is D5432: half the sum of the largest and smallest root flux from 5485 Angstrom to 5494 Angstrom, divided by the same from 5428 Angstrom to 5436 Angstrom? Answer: 0.99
